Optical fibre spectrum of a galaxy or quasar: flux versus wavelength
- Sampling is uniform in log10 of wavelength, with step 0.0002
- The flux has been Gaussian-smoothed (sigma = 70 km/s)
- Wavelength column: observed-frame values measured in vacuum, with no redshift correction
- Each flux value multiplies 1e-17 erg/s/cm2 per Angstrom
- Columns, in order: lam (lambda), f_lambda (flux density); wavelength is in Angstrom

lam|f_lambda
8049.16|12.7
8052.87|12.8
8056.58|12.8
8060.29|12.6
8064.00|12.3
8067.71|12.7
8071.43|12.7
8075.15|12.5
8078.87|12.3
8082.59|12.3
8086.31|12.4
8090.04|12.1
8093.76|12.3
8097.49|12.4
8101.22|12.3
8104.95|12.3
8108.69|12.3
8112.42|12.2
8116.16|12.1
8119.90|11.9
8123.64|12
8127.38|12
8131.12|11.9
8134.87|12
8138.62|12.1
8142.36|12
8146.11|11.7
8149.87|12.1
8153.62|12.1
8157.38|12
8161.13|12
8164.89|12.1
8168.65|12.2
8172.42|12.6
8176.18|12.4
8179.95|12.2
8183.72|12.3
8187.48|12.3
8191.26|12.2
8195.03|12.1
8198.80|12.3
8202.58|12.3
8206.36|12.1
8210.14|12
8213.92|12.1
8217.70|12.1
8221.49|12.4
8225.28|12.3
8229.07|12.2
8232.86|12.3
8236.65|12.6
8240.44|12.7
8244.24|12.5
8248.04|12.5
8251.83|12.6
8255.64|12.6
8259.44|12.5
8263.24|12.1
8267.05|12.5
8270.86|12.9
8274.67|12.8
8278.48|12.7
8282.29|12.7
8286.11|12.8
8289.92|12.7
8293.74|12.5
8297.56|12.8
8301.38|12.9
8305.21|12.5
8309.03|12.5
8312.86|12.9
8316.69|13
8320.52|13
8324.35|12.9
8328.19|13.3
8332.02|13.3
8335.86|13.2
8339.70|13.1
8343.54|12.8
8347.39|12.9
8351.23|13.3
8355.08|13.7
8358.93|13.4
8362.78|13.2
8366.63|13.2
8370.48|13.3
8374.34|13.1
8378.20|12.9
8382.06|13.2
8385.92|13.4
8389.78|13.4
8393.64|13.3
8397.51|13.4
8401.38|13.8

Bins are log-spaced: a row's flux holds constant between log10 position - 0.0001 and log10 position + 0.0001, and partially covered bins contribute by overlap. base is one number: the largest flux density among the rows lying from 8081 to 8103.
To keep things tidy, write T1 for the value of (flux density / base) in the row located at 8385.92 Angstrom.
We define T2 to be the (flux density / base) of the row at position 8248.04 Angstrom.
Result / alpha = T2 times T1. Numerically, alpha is 1.09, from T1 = 1.081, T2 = 1.01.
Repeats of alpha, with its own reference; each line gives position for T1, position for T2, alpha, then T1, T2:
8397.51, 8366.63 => 1.15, 1.081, 1.06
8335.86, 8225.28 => 1.06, 1.065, 0.99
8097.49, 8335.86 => 1.06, 1.000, 1.06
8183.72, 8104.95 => 0.98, 0.992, 0.99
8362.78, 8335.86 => 1.13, 1.065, 1.06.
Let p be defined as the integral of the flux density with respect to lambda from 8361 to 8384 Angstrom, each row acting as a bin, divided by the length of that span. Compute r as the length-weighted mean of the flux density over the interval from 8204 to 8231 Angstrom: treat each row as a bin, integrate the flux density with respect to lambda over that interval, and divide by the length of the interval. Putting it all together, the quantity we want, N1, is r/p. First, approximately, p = 13.1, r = 12.2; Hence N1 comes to 0.93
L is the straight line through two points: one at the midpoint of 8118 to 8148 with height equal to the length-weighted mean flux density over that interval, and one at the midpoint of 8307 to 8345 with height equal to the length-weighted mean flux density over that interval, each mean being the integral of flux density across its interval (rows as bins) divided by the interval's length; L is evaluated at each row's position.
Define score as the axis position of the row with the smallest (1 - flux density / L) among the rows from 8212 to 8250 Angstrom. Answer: 8240.44 Angstrom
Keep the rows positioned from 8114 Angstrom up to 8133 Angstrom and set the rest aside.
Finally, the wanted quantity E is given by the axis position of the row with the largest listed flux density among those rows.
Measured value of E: 8116.16 Angstrom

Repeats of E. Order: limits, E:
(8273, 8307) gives 8301.38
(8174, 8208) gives 8176.18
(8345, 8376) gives 8355.08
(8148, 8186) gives 8172.42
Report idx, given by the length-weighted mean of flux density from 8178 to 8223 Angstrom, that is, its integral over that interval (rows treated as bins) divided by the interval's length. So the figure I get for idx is 12.2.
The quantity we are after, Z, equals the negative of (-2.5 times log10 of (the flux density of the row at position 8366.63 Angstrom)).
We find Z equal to 2.80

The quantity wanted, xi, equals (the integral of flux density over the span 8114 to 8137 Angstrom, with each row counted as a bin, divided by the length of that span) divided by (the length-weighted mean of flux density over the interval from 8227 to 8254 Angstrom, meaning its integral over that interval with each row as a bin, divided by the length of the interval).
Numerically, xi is 0.96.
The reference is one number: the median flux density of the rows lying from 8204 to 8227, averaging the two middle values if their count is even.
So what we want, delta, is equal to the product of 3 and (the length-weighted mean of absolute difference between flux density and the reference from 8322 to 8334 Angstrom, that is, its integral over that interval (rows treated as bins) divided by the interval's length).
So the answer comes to 3.2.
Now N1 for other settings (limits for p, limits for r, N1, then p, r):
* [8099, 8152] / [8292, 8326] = 1.06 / 12.1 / 12.8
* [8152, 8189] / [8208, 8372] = 1.04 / 12.2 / 12.8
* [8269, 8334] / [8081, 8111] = 0.96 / 12.8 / 12.3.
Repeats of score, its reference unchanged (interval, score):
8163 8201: 8172.42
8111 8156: 8112.42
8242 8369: 8355.08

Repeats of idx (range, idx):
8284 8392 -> 13.0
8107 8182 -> 12.1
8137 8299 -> 12.3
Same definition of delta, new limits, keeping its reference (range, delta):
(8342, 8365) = 3.4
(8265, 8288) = 1.9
